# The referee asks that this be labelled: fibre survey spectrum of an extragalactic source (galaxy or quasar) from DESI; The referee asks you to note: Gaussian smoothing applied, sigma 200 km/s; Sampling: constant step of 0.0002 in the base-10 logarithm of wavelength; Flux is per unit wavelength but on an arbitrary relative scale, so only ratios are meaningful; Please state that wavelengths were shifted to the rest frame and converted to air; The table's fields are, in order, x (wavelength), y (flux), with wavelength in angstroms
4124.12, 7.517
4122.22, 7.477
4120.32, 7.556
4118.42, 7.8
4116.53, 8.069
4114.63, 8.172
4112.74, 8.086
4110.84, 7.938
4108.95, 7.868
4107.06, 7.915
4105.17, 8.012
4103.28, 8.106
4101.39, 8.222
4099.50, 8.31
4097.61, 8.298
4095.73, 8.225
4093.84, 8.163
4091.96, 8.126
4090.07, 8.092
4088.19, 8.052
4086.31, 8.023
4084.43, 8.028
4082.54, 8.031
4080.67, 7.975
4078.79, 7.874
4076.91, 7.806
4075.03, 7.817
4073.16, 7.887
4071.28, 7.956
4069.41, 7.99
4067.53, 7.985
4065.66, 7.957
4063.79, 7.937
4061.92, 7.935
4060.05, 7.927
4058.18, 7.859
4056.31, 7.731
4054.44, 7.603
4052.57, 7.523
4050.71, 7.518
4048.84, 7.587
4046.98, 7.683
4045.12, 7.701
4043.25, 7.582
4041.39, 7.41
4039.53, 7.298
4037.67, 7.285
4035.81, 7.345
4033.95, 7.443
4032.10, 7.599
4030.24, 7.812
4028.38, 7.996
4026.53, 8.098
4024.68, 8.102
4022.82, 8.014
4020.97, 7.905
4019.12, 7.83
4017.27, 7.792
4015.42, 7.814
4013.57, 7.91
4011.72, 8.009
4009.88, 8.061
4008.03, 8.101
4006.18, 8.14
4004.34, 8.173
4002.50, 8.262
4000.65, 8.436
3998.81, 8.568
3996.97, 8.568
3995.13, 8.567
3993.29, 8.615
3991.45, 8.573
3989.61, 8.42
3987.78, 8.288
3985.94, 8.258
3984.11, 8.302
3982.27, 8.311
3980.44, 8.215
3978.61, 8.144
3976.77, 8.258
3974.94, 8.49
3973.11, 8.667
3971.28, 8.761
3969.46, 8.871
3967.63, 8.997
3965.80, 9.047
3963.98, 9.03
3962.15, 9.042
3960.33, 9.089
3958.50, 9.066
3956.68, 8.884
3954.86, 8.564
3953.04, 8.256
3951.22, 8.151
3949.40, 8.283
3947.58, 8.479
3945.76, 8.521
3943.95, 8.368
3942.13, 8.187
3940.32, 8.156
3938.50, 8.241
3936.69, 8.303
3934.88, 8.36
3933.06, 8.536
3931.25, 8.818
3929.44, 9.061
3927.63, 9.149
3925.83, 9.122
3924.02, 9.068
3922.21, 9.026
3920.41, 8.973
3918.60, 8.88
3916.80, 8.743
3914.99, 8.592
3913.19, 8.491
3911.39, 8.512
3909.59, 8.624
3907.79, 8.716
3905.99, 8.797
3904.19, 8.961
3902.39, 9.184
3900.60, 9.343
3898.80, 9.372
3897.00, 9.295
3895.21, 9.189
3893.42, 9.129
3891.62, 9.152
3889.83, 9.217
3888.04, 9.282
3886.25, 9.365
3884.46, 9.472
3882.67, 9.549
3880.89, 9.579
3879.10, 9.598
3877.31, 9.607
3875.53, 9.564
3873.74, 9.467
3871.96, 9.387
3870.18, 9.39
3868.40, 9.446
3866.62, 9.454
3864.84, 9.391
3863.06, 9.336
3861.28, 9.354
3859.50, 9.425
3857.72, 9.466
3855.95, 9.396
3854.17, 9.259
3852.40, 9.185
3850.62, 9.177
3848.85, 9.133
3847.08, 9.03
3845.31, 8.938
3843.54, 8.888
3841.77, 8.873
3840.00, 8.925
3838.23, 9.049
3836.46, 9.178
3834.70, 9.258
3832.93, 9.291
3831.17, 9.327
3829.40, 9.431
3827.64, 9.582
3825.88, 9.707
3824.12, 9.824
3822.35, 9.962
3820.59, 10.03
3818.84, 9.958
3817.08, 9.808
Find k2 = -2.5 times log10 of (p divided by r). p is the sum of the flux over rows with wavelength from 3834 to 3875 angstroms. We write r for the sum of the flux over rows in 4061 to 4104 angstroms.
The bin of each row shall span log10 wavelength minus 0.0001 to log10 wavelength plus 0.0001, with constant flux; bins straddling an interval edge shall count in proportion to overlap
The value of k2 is -0.15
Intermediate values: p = 212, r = 185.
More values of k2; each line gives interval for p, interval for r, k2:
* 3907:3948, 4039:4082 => -0.12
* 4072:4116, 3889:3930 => 0.12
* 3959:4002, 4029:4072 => -0.12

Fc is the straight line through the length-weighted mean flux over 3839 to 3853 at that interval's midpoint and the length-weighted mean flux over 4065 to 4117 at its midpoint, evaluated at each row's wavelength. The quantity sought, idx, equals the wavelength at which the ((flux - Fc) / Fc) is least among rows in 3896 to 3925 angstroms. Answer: 3913.19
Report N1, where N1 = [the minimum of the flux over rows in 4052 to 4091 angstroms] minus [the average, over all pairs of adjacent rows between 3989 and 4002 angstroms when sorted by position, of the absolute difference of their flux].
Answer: 7.5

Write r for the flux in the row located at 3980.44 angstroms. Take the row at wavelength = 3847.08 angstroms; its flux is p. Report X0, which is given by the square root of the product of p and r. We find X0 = 8.6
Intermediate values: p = 9.03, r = 8.215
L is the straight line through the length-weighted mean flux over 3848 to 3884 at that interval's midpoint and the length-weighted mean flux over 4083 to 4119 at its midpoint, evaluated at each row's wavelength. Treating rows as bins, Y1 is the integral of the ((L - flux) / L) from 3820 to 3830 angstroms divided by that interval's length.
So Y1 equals -0.01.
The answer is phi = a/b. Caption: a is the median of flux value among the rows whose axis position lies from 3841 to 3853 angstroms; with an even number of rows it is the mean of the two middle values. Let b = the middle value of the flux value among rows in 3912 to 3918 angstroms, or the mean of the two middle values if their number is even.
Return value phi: 1.05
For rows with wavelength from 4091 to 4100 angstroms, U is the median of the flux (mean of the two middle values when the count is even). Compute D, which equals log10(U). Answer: 0.915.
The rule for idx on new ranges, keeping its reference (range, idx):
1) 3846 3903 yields 3847.08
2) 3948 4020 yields 4017.27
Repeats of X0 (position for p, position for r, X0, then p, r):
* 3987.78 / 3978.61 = 8.2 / 8.288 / 8.144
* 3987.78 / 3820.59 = 9.1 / 8.288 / 10.03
